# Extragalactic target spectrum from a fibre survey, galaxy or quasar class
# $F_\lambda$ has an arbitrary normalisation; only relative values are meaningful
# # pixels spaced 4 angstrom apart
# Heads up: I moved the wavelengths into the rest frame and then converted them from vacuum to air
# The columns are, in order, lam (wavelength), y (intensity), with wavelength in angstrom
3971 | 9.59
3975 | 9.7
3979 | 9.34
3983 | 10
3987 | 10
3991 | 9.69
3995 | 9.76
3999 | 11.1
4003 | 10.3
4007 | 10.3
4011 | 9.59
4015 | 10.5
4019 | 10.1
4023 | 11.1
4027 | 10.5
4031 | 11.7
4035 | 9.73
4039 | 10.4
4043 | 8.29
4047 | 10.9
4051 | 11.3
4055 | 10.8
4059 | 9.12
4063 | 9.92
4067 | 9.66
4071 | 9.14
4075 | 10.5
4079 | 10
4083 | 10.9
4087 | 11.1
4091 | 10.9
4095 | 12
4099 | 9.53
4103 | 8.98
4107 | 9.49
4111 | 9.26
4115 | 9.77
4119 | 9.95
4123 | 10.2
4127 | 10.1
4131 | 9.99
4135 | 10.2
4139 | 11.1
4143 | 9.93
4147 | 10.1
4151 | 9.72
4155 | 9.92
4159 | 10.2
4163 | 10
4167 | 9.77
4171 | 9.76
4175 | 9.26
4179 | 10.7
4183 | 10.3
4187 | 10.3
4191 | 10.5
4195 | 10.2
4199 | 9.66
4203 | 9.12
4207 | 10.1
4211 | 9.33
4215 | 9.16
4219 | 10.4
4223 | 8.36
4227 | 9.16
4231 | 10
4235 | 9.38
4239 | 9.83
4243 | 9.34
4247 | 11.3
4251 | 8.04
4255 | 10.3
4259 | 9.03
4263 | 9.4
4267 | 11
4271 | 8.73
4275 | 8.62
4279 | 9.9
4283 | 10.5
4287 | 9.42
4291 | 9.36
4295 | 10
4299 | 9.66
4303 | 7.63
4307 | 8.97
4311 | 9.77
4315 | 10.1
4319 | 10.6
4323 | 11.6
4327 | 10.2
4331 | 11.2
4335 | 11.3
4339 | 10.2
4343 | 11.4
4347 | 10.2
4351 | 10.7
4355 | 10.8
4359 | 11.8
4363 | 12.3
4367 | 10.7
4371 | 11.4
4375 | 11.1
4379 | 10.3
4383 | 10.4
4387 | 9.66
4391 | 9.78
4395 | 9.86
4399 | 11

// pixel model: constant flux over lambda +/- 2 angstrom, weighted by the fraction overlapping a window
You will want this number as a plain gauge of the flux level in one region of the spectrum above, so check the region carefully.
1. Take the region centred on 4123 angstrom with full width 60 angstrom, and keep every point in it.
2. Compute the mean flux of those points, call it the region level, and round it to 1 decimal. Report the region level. 10.0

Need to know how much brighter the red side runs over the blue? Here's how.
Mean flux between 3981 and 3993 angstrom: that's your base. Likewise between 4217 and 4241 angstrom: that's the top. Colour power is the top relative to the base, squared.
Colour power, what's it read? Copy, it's 0.93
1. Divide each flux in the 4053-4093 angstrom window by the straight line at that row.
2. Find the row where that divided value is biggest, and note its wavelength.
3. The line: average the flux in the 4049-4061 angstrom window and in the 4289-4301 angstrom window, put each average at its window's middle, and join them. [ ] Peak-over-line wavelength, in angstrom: 4087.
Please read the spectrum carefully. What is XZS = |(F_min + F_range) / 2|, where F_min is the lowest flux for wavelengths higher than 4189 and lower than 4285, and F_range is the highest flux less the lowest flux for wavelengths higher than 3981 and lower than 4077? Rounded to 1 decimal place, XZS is 5.7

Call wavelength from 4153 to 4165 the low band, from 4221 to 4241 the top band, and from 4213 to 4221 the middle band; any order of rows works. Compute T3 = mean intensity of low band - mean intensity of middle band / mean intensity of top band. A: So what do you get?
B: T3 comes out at 9.0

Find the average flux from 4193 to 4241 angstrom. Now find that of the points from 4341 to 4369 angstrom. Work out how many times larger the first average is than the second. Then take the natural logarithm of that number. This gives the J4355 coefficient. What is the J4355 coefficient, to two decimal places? -0.15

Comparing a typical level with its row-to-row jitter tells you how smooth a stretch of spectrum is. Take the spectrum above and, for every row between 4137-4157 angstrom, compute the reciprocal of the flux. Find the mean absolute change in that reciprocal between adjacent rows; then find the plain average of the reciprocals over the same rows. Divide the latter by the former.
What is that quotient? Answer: 22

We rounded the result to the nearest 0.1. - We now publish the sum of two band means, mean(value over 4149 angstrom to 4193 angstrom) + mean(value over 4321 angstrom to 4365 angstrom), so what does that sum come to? 21.1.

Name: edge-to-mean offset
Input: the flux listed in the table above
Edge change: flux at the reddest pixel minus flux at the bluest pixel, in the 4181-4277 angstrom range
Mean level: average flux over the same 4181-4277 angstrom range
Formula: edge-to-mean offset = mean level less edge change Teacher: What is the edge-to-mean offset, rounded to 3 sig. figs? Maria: 11.3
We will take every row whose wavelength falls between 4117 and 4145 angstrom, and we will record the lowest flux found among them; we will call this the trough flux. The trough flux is 9.93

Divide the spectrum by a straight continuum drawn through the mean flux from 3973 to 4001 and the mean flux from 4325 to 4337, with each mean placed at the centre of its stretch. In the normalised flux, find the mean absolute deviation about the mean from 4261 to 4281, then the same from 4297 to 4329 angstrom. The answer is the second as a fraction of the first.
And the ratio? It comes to 1.1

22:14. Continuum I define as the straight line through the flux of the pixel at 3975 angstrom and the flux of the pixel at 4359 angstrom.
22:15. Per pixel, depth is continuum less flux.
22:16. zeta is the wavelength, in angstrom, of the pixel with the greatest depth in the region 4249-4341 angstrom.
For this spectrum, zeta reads 4303 angstrom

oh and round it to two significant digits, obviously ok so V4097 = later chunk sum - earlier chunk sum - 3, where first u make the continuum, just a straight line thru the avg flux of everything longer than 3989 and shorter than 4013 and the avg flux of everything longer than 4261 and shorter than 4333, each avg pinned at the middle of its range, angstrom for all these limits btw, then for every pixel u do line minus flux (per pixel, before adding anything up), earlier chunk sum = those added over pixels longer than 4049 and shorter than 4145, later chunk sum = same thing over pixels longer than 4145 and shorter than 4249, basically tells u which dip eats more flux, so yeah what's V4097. 2.3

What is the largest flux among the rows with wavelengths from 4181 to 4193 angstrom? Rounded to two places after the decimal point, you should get 10.50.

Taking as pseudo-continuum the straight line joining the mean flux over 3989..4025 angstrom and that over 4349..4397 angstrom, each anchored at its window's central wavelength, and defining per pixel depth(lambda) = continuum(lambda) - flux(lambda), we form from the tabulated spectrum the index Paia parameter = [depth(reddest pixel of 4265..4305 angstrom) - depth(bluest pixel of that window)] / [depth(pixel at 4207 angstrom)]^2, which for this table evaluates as 19.0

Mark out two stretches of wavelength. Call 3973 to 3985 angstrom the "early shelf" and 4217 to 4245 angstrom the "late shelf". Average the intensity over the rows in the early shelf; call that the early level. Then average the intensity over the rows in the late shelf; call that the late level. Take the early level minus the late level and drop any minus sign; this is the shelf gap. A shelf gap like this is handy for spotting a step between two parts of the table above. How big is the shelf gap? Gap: 0.18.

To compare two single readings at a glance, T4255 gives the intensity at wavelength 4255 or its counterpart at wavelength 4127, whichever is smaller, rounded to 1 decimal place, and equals 10.1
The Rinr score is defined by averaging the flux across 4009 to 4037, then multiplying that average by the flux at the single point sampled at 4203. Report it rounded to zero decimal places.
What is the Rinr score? 95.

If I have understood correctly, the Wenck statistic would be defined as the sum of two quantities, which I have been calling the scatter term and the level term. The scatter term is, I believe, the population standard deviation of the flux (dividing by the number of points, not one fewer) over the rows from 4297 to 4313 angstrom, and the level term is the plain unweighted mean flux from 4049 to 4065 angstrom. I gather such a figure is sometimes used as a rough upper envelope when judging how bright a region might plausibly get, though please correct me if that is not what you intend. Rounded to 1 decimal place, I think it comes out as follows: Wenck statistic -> 11.1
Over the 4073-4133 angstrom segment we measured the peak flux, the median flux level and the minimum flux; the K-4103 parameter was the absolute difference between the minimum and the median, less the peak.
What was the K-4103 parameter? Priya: -11.0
